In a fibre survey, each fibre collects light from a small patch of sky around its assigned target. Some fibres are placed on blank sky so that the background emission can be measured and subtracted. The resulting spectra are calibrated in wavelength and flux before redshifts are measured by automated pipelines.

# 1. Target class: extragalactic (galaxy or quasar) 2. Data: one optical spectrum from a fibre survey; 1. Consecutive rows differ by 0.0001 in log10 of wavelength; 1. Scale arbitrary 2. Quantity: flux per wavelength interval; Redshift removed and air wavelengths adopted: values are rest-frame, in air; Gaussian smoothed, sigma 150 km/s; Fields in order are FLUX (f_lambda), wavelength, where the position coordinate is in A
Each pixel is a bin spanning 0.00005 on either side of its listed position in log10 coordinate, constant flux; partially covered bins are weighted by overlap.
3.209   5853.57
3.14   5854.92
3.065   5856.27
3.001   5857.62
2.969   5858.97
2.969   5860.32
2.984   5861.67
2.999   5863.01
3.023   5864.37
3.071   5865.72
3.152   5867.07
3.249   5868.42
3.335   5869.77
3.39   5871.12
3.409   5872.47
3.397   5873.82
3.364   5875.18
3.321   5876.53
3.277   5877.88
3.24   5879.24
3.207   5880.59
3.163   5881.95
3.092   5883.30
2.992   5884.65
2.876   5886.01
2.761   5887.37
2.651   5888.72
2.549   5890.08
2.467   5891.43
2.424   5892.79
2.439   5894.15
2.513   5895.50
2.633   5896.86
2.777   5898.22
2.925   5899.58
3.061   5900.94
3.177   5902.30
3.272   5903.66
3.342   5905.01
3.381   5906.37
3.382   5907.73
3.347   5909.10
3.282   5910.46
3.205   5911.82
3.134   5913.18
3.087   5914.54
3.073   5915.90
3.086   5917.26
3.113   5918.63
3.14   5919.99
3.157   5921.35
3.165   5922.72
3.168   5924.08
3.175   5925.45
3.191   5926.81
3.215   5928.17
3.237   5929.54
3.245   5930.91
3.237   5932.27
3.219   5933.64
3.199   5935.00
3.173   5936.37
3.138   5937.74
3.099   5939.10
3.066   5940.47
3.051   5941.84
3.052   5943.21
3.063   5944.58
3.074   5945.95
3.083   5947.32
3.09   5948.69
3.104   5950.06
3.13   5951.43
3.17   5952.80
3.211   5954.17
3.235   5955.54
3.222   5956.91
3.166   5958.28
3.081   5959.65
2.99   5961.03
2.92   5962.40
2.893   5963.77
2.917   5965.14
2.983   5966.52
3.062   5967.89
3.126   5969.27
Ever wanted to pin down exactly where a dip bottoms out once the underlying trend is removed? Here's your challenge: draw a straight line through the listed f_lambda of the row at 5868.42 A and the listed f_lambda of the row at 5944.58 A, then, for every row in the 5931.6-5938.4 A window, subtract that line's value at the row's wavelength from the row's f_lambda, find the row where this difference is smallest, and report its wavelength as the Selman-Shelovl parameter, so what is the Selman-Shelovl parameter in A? 5937.74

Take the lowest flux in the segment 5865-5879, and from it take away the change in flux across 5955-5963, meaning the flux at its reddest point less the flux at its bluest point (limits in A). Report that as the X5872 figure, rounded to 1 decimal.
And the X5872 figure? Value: 3.4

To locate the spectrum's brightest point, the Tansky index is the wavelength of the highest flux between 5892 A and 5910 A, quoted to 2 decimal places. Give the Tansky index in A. 5907.73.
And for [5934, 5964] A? 5955.54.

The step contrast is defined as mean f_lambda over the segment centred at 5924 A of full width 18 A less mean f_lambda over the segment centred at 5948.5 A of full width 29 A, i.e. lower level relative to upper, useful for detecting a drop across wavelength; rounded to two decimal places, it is 0.06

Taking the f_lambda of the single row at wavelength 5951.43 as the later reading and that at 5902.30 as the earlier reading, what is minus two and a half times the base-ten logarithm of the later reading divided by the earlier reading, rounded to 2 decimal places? 0.02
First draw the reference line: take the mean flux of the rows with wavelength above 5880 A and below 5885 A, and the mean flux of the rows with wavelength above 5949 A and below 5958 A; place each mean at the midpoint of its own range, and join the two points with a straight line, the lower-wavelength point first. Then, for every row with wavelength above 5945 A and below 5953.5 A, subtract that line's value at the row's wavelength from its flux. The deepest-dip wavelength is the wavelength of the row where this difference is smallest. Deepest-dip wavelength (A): 5945.95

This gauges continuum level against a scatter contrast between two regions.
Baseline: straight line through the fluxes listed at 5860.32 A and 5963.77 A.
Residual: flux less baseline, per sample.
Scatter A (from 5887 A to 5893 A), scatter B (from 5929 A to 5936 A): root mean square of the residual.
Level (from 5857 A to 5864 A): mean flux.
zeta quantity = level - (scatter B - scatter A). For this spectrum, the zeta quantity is 3.07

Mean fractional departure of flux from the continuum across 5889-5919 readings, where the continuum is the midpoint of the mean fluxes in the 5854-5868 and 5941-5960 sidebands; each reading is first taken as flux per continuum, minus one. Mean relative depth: -0.03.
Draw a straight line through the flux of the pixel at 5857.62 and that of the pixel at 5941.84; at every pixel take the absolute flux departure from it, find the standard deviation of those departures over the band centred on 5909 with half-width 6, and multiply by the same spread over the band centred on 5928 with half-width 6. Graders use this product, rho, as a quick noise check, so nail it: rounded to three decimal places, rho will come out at 0.003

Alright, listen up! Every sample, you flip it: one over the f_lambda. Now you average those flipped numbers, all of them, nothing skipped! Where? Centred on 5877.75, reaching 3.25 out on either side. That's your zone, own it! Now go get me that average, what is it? 0.305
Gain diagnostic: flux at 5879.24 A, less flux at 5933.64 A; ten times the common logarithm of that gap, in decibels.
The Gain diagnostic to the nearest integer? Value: -17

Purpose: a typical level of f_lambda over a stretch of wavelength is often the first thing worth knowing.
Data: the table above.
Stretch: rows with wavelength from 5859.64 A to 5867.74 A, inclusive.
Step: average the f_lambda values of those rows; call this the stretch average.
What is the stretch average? 3.03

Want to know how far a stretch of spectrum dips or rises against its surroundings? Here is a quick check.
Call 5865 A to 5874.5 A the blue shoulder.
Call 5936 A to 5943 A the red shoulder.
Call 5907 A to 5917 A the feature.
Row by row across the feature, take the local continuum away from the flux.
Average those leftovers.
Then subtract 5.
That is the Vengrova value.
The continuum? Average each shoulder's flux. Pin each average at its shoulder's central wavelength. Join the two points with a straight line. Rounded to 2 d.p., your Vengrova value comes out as -4.96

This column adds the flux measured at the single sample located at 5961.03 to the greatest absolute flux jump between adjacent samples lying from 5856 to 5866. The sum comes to 3.05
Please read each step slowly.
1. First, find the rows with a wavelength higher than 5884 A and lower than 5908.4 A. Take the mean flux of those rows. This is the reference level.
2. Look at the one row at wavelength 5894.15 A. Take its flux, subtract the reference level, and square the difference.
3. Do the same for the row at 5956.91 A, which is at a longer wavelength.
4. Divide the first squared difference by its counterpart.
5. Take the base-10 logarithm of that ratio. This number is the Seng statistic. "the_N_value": 0.17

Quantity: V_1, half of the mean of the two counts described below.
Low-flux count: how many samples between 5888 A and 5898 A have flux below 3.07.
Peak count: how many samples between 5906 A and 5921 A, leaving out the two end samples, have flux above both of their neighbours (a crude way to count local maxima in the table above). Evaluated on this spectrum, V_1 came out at 2.0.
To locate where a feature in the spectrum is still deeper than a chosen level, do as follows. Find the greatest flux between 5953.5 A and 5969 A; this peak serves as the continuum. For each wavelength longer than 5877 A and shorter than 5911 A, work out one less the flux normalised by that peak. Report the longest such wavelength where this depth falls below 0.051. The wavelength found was 5910.46 A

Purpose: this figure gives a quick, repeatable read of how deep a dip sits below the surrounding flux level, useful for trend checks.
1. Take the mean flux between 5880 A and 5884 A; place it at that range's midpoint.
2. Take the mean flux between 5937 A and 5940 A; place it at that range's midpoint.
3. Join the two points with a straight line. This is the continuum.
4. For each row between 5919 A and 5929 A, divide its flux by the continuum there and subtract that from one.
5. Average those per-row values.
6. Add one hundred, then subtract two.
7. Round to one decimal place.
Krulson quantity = 98.0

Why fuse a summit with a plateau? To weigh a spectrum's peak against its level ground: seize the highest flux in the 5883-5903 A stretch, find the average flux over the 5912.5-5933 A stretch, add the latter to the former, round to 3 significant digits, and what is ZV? 6.34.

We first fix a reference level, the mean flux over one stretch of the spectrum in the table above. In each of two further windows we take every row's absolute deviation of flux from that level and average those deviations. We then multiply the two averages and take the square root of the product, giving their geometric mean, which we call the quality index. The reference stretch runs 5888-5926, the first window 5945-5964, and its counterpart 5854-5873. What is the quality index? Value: 0.129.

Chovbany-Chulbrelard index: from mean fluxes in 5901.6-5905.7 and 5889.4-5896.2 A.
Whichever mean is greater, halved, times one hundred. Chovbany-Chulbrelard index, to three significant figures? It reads 163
